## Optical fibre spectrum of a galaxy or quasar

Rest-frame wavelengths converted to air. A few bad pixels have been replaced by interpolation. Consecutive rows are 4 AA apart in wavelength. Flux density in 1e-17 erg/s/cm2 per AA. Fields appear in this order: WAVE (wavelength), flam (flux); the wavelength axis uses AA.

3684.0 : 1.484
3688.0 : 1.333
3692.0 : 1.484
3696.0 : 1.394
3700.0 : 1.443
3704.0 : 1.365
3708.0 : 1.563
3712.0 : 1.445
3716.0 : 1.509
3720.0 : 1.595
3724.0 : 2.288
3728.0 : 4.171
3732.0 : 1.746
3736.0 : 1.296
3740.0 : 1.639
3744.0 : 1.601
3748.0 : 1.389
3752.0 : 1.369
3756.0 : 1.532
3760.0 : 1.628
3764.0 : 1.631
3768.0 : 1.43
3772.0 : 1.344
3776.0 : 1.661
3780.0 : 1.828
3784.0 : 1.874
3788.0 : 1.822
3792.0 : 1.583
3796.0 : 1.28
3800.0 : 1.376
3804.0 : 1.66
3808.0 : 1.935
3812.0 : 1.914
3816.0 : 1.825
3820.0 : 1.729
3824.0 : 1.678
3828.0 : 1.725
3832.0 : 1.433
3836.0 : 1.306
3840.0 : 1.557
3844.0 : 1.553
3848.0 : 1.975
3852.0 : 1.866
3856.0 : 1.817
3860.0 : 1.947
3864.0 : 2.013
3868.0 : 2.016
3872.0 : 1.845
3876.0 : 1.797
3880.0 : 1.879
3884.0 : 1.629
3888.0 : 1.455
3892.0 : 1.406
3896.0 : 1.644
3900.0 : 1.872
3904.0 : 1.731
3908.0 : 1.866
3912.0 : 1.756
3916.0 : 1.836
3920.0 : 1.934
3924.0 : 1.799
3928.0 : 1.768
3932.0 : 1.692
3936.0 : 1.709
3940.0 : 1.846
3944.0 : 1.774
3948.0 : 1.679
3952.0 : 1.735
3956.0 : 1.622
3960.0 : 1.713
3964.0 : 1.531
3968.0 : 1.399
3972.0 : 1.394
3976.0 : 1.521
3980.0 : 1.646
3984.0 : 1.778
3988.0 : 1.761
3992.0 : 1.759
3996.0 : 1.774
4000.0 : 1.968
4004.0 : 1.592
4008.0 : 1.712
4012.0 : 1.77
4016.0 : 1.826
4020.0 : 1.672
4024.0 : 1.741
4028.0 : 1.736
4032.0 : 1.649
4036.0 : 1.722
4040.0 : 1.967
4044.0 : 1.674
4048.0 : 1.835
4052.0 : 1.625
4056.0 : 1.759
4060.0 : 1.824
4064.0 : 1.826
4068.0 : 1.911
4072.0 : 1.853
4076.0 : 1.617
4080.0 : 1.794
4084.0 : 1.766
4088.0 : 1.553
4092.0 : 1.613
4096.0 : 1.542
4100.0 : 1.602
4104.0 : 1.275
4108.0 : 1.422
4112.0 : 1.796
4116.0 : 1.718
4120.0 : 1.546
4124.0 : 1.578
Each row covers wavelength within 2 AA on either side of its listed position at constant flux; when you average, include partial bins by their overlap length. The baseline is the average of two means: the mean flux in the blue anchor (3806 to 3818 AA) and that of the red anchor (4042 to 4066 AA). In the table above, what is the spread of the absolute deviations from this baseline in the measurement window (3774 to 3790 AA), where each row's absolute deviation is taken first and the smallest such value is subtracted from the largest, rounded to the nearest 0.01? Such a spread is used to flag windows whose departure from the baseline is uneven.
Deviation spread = 0.16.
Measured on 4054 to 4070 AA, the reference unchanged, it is 0.09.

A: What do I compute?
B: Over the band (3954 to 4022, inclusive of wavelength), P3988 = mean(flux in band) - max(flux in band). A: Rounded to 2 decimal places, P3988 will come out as -0.30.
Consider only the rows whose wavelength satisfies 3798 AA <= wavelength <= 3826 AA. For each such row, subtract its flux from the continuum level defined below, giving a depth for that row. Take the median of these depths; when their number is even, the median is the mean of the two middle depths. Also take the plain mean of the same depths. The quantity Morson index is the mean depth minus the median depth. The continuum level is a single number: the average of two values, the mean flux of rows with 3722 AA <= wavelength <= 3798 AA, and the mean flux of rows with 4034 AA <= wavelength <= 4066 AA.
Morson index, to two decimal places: 0.00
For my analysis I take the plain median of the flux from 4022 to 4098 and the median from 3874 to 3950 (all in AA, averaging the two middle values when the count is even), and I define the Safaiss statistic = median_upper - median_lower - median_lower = -1.8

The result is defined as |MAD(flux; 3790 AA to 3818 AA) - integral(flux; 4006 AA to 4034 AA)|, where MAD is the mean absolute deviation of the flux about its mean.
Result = 48.2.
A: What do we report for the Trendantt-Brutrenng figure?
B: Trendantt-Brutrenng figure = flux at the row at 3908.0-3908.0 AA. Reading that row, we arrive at 1.866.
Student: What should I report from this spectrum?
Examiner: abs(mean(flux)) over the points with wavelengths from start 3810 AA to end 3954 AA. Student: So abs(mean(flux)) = 1.75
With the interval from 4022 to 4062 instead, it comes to 1.75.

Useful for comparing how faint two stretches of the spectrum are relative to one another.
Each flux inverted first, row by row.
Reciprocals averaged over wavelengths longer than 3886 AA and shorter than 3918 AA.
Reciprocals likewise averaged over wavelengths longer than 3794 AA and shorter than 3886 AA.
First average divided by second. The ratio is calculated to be 1.012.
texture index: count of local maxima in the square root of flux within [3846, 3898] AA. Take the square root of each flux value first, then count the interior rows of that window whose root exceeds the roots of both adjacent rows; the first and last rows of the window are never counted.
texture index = 2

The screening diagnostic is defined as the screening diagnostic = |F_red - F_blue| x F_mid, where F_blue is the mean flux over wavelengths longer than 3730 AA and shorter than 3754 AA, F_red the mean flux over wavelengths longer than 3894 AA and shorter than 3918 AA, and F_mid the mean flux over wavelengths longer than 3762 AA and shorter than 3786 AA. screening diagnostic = 0.5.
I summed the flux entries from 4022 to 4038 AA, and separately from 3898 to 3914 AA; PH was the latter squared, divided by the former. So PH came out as 7.6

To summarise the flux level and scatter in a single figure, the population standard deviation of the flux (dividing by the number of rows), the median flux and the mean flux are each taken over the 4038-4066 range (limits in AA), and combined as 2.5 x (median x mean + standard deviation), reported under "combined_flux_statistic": 8.4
